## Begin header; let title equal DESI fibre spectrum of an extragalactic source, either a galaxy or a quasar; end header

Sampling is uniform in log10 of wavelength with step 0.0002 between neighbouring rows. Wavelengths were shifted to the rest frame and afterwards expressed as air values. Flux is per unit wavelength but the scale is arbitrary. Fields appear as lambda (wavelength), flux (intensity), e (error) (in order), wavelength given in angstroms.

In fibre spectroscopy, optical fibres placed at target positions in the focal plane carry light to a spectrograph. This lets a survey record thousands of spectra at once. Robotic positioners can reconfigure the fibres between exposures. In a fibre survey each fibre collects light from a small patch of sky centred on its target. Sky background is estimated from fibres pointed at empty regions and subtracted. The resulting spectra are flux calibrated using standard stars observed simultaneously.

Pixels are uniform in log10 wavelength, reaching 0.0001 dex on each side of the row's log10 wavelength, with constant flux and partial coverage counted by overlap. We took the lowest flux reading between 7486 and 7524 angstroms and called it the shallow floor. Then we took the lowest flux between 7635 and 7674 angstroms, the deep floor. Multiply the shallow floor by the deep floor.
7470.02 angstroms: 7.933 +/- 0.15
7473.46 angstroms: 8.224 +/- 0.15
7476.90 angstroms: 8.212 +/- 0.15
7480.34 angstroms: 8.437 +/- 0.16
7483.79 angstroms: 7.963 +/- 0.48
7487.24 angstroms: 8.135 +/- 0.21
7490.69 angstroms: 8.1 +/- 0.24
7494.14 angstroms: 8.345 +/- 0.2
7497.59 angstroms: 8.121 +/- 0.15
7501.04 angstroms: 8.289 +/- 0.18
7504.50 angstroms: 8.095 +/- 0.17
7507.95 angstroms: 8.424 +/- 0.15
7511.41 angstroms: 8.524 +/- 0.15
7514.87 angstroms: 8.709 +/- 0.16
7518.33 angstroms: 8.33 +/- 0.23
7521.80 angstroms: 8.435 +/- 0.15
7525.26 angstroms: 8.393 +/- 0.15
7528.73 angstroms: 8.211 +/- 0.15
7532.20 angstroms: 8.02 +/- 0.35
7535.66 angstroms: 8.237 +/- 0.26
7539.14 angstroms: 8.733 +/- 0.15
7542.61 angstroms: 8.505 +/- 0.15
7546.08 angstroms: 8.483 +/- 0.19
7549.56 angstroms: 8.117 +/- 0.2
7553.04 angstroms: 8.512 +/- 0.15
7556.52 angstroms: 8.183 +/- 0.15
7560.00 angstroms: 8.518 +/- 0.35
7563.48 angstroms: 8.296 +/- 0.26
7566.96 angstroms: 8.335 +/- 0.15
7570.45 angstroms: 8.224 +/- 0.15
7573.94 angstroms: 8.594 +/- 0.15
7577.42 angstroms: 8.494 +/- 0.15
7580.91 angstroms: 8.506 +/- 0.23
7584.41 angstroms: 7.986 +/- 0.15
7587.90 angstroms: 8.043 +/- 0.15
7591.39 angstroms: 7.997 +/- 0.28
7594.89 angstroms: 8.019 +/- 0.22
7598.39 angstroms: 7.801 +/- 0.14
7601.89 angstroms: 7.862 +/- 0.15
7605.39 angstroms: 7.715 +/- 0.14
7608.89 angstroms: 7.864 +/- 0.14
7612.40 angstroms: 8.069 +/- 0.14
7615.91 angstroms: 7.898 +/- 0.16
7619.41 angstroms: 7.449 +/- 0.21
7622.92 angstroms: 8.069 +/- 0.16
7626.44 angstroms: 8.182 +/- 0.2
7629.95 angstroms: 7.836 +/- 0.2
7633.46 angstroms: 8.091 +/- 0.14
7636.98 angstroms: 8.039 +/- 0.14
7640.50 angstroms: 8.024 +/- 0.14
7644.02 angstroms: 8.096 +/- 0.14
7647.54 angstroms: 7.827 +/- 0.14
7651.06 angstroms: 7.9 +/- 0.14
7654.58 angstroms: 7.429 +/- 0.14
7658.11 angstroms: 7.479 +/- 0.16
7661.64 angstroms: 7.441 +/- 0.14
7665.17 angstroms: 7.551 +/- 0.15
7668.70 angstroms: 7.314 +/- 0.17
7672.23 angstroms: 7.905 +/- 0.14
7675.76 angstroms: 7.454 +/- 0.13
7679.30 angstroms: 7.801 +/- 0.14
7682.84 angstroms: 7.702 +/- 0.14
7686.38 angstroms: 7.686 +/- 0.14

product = 59.2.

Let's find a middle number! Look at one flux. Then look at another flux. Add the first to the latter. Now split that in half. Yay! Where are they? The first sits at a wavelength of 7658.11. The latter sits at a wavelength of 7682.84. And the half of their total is 7.6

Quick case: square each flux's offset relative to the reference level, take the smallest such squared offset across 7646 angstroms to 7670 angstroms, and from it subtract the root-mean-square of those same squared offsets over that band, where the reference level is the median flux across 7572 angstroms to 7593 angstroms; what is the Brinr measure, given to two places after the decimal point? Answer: -0.46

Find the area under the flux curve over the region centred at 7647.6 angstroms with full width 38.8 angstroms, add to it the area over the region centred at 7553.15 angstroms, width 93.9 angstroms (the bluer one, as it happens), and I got 1083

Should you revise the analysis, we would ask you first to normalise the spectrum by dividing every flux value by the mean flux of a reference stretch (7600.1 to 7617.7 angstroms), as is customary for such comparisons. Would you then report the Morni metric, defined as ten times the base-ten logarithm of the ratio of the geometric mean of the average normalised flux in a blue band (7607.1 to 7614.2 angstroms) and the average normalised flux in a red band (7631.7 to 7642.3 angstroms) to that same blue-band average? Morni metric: 0.02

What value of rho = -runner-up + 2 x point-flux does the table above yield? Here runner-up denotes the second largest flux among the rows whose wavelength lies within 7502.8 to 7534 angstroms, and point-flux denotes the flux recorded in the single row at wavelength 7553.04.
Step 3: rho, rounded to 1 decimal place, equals 8.5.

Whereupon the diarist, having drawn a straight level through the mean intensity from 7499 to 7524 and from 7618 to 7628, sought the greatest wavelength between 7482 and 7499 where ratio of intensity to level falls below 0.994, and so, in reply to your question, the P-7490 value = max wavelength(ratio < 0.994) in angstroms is 7497.59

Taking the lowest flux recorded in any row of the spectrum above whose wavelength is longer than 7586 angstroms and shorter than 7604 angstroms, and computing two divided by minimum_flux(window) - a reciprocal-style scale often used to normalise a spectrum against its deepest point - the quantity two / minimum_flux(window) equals 0.256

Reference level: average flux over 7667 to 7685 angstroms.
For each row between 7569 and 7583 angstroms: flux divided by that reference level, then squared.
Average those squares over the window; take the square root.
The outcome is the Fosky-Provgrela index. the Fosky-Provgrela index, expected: 1.11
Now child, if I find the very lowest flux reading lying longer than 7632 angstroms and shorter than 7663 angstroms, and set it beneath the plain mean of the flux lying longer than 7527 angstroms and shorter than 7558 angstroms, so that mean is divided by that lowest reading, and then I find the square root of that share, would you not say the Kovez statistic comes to 1.06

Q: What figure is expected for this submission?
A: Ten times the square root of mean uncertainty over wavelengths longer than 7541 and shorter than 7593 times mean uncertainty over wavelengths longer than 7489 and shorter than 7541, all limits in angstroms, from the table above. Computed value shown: 1.90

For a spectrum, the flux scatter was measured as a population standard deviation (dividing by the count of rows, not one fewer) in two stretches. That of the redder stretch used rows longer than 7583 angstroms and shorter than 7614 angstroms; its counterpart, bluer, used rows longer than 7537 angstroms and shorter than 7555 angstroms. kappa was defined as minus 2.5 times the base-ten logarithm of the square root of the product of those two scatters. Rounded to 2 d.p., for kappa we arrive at 2.05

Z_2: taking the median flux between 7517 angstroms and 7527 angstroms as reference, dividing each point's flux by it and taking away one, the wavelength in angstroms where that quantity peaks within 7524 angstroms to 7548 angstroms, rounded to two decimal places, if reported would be 7539.14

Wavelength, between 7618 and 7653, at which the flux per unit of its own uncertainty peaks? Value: 7644.02 angstroms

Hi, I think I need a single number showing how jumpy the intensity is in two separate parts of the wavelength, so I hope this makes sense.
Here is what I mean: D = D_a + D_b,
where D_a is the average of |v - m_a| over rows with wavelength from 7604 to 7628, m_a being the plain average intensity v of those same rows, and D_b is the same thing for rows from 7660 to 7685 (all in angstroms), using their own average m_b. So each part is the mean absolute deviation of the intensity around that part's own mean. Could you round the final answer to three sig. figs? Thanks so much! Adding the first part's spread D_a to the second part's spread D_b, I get 0.363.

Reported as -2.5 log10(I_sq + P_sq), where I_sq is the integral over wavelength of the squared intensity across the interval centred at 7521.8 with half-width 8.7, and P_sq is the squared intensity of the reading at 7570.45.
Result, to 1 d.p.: -7.8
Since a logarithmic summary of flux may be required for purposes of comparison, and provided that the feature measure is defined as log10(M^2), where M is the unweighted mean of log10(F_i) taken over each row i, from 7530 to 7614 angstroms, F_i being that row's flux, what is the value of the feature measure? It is -0.078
